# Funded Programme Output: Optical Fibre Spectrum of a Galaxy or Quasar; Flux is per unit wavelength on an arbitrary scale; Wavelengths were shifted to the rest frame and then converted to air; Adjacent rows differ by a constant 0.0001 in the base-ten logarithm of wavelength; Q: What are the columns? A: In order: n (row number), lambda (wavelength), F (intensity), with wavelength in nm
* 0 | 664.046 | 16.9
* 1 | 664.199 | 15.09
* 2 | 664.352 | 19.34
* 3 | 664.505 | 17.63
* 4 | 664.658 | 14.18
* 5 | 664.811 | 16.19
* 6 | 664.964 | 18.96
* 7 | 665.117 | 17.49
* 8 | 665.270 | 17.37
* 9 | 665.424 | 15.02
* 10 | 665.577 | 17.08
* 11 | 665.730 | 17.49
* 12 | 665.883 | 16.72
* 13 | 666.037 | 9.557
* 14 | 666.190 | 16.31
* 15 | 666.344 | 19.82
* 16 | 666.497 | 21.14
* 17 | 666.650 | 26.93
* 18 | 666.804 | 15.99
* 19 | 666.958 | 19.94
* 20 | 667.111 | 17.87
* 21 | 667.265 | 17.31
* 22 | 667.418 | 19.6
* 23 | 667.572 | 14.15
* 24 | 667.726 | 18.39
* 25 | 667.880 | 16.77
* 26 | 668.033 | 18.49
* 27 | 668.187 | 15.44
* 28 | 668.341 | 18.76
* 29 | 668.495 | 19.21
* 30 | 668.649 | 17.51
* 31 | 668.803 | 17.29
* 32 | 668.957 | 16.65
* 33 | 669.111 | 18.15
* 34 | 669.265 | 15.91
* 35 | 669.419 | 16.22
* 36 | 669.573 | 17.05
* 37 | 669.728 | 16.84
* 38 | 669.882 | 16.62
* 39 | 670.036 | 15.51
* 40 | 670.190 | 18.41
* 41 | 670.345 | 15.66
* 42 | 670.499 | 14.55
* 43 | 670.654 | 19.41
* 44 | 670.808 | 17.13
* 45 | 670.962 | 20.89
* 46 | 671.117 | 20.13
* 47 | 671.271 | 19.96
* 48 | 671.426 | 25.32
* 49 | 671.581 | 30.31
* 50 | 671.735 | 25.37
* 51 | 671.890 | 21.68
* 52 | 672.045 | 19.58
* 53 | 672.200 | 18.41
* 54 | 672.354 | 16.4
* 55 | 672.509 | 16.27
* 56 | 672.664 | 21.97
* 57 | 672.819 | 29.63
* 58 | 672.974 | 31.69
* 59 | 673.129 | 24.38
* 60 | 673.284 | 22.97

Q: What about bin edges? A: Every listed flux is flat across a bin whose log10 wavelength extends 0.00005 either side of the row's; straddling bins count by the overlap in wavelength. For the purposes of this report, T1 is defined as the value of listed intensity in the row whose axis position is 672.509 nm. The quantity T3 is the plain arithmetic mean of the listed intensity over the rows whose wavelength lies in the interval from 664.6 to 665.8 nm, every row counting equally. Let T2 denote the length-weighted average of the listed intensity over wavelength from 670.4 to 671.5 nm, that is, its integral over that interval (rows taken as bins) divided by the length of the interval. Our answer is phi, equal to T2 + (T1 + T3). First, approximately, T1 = 16.27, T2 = 19.5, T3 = 16.7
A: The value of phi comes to 53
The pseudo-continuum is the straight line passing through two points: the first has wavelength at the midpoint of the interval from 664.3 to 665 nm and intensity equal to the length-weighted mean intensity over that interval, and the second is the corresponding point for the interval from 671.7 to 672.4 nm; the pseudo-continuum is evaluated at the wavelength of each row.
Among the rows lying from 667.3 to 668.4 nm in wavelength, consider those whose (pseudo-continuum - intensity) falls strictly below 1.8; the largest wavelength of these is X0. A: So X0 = 668.341 nm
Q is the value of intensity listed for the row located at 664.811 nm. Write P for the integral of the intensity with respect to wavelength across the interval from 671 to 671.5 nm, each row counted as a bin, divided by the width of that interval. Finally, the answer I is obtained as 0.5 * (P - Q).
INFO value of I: 3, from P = 21.7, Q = 16.19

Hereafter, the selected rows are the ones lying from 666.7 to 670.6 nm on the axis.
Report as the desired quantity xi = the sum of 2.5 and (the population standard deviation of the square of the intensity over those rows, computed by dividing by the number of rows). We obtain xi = 53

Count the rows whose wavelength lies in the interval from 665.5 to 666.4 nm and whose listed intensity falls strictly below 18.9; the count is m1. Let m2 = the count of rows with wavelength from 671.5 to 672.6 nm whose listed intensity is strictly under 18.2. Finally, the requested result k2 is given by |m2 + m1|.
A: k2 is 7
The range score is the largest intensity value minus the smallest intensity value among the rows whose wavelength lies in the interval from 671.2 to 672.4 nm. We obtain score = 13.9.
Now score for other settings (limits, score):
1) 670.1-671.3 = 6.3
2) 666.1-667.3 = 10.9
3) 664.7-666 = 3.9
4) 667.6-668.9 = 3.8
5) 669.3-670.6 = 3.9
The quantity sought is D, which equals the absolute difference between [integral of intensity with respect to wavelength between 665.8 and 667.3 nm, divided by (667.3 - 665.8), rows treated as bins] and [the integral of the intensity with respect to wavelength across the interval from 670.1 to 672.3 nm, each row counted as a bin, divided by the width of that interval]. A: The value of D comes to 2.2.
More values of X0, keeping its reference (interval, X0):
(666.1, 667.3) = 667.265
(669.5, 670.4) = 670.190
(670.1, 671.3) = 671.271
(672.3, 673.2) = 673.129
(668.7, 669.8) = 669.111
